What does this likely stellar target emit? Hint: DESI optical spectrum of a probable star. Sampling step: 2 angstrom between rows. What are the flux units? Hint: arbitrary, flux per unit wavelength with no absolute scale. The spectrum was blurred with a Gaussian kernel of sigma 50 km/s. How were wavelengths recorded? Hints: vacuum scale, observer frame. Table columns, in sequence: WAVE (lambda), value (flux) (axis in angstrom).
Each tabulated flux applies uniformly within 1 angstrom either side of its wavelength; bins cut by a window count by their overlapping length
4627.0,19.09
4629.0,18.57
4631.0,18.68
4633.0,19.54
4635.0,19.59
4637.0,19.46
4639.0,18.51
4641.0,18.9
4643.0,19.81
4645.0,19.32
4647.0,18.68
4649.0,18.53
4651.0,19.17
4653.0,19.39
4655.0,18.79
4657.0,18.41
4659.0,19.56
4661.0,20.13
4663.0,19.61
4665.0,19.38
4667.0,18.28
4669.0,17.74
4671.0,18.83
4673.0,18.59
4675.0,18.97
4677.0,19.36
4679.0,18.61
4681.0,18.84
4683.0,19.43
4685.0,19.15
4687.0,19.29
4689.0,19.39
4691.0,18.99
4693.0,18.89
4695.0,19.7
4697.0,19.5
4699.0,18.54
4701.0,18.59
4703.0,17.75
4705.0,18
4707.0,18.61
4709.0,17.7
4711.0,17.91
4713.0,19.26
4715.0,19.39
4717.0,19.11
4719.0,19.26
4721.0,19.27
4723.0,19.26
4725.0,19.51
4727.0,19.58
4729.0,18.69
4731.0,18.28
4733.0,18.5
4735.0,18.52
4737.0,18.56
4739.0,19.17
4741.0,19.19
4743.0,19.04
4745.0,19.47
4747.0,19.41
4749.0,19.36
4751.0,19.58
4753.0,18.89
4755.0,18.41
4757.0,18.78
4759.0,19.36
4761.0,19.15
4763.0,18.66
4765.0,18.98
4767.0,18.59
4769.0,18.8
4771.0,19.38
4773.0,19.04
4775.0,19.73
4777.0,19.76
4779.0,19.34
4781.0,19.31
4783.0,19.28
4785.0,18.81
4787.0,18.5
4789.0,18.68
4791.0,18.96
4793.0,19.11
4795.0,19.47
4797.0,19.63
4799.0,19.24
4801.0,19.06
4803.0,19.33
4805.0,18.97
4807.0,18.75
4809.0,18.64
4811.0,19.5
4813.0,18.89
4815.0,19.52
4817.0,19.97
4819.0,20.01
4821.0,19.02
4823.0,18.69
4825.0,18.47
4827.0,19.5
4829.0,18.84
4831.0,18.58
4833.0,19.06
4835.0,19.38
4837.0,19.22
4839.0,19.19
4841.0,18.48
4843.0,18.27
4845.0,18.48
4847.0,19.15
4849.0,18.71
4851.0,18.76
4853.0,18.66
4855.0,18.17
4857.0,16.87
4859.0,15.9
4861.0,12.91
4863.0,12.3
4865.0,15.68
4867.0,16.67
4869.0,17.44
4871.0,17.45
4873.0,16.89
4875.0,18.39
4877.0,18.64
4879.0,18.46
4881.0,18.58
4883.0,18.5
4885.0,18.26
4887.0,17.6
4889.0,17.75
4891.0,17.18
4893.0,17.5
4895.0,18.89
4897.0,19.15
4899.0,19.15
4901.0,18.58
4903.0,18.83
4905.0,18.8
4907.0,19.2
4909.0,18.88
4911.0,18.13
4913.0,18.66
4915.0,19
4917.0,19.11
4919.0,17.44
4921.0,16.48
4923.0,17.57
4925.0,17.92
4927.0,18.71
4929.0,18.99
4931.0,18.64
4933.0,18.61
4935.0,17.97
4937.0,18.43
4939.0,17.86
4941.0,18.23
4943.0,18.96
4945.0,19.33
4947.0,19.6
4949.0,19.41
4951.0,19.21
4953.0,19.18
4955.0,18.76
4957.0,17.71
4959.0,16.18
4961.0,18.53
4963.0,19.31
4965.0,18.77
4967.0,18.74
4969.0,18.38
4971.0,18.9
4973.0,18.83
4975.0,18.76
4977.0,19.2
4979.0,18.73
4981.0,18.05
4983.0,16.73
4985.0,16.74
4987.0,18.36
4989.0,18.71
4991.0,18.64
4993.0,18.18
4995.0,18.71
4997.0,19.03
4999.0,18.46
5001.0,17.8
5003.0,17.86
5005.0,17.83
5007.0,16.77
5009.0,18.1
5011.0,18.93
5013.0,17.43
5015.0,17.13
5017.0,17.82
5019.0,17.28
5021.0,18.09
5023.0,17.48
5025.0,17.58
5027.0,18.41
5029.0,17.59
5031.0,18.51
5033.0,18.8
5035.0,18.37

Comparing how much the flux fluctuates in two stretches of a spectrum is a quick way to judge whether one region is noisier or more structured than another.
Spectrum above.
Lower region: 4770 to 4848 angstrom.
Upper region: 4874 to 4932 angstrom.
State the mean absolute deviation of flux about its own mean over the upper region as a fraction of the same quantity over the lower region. 1.6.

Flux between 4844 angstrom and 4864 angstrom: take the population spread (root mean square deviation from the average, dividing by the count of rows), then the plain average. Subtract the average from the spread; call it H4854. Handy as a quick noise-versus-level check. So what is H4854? -14.6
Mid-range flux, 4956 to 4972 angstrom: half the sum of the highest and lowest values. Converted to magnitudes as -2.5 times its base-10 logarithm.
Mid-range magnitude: -3.12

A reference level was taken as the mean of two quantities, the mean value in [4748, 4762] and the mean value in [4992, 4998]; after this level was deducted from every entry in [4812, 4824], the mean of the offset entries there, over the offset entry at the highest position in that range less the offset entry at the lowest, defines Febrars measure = -2.5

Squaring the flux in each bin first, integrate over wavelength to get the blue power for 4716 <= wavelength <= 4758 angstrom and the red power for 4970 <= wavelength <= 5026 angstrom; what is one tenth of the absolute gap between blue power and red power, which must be 309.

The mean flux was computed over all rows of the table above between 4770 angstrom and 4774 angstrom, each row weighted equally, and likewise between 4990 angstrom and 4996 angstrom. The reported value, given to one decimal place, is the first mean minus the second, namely 0.7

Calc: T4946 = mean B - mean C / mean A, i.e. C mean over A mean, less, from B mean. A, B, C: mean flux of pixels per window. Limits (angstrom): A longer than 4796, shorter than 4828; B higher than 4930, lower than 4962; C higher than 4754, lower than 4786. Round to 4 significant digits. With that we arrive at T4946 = 17.54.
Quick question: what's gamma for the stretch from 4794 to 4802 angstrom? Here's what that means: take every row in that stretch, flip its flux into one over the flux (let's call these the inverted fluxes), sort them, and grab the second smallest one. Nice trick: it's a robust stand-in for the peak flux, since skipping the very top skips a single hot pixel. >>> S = 0.0514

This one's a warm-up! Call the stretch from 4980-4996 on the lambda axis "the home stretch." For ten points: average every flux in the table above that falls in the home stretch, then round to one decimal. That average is 18.0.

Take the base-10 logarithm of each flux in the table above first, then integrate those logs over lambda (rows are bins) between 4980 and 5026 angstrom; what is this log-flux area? 57.6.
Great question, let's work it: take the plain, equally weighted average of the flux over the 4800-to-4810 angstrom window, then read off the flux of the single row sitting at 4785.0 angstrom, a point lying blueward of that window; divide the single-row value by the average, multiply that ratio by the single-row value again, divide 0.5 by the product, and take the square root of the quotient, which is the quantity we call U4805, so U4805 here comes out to 0.164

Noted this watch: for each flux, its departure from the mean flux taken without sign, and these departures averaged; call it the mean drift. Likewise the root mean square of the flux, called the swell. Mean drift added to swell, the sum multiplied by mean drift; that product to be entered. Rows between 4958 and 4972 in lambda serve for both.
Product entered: 12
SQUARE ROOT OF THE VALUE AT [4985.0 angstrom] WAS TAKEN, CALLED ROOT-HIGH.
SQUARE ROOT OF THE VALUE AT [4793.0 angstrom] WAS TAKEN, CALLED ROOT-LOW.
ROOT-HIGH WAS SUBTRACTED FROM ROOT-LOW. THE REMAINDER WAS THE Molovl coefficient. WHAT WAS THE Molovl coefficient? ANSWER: 0.28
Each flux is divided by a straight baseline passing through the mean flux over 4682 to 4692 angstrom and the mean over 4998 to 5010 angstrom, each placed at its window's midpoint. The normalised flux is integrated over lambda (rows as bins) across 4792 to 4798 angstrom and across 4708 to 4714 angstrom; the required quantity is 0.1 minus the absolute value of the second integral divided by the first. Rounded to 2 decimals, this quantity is -0.82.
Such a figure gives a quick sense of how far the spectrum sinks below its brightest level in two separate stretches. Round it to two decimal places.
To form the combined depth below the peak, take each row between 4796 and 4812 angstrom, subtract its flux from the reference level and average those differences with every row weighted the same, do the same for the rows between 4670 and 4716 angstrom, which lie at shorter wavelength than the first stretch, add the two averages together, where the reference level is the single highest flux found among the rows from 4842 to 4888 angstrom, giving 0.32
